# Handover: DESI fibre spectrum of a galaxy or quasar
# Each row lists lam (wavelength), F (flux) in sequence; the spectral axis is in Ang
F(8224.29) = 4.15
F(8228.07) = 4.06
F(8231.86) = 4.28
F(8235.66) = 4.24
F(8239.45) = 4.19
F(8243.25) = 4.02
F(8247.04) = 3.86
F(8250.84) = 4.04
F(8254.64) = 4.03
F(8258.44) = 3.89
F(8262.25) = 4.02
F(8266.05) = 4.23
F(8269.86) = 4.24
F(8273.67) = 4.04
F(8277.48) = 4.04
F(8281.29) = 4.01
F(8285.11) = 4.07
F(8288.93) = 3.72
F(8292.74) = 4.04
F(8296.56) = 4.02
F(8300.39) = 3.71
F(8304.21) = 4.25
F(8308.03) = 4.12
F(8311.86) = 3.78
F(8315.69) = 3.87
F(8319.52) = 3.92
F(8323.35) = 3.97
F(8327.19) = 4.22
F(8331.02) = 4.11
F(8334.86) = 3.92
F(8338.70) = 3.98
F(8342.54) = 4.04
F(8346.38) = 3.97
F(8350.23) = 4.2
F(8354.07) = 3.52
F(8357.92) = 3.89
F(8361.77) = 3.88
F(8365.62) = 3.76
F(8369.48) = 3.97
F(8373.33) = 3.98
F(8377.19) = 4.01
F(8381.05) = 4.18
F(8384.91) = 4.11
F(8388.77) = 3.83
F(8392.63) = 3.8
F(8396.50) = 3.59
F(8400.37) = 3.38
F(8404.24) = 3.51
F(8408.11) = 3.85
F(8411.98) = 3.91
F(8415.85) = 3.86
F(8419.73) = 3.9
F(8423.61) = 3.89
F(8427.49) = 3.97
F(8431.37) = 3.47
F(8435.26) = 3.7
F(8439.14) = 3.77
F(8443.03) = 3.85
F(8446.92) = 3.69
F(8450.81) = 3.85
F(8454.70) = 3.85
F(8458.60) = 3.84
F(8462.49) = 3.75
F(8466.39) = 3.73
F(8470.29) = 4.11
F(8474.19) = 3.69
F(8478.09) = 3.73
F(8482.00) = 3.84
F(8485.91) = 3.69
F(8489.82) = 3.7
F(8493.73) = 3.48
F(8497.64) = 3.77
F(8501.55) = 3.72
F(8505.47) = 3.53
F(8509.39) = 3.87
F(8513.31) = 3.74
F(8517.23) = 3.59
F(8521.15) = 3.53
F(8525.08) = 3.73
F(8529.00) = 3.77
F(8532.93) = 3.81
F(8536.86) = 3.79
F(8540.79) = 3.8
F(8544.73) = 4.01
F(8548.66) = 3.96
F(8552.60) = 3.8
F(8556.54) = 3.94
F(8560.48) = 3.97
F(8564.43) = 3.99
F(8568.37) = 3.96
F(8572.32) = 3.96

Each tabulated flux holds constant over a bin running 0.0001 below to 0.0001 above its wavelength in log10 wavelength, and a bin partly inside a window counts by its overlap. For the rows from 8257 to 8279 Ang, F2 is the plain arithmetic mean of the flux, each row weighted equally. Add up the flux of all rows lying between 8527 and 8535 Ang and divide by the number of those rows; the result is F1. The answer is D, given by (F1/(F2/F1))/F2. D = 0.86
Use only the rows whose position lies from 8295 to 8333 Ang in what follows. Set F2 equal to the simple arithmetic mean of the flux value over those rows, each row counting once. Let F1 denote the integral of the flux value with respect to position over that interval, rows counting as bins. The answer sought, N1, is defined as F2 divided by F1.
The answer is 0.026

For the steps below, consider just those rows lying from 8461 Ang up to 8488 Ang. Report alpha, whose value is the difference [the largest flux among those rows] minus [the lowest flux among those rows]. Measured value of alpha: 0.42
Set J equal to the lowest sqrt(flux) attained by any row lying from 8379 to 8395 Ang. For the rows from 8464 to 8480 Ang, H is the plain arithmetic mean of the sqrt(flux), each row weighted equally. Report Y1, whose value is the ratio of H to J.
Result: 1.00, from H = 1.95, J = 1.95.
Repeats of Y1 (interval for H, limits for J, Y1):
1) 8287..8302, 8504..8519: 1.05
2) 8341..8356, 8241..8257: 1.01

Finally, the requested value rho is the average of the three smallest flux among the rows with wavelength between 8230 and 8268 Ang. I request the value 3.92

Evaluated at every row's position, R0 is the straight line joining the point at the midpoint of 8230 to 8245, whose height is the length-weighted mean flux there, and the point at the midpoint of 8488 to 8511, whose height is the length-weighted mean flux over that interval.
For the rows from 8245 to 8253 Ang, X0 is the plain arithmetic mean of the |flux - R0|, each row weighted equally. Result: 0.21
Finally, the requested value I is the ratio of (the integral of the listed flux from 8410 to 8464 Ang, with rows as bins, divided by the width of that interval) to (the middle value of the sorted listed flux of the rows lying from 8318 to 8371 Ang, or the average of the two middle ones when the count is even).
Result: 0.96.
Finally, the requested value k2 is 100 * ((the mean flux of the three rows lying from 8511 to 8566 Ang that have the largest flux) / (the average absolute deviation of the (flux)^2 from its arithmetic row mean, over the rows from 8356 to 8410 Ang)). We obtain 317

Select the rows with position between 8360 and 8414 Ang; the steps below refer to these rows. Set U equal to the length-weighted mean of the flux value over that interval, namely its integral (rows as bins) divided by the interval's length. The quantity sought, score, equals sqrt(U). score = 1.96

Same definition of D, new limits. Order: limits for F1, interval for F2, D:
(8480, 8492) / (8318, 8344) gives 0.87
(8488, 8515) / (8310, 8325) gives 0.90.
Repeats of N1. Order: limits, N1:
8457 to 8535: 0.013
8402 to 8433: 0.032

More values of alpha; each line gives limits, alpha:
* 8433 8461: 0.16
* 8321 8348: 0.30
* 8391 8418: 0.53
